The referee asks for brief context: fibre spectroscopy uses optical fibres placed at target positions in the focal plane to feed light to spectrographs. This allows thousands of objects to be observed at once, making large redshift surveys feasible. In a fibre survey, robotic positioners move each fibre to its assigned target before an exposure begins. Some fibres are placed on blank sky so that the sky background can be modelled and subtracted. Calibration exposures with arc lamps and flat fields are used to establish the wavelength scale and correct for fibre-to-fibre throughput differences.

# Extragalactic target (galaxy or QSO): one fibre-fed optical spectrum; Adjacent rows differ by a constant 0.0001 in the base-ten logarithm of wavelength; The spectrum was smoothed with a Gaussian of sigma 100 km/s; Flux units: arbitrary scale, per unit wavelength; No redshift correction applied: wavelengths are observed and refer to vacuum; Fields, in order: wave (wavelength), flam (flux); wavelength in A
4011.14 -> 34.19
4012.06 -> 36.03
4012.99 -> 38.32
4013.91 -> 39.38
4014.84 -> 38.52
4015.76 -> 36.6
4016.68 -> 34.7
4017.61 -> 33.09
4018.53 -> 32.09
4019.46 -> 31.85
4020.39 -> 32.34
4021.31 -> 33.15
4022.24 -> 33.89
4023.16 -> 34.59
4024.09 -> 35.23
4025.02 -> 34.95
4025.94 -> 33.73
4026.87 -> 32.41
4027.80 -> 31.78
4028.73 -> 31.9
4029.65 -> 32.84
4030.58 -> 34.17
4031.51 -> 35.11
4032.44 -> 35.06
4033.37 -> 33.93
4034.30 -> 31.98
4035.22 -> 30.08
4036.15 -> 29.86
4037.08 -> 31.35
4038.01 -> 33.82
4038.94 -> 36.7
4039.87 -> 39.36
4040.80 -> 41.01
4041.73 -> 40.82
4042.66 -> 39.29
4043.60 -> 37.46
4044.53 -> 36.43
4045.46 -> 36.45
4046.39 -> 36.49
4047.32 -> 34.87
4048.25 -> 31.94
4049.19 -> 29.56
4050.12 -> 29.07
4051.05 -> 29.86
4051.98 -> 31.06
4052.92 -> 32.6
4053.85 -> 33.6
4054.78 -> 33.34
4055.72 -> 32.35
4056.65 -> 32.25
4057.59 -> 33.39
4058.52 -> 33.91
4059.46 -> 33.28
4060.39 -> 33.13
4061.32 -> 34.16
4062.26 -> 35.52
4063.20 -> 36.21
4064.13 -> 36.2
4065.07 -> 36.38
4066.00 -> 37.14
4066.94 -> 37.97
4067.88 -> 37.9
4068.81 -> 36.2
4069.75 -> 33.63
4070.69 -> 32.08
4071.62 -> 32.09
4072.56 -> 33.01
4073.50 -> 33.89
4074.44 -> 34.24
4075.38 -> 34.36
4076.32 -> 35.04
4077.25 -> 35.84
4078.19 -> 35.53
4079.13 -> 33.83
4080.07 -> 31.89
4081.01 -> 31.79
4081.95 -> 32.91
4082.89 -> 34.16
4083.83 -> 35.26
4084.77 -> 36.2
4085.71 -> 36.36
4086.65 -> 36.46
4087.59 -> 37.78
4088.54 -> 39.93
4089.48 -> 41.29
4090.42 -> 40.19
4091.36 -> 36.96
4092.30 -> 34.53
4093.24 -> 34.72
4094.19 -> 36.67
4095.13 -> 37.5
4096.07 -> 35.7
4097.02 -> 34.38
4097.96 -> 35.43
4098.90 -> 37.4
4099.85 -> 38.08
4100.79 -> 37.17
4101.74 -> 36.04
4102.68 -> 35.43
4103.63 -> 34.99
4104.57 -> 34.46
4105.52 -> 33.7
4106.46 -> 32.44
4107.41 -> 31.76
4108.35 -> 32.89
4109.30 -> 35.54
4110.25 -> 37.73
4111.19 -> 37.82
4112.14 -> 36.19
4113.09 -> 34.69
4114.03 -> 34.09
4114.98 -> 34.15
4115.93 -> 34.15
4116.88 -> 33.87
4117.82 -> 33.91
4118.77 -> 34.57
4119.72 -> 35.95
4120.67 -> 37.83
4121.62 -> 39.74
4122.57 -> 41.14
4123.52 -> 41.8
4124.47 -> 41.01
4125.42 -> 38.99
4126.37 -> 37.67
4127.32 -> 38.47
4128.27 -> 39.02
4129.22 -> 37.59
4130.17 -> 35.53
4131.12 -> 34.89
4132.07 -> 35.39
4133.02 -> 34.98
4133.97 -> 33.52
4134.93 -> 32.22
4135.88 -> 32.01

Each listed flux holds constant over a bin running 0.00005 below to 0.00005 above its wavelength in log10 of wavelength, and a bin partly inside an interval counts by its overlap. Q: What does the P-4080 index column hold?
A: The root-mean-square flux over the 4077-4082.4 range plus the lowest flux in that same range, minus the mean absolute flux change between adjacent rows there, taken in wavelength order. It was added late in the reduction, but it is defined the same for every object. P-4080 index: 64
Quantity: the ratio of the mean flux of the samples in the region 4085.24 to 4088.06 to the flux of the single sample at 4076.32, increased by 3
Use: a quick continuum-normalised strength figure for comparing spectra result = 4.05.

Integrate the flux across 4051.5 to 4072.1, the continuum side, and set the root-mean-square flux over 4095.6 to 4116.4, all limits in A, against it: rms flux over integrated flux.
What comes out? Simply 0.0499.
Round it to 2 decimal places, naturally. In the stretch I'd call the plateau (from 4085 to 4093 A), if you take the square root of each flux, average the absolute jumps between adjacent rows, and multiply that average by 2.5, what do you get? 0.34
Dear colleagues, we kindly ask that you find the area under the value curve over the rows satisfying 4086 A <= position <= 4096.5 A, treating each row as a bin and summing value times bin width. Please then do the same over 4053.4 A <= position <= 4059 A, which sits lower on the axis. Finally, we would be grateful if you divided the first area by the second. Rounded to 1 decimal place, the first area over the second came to 2.1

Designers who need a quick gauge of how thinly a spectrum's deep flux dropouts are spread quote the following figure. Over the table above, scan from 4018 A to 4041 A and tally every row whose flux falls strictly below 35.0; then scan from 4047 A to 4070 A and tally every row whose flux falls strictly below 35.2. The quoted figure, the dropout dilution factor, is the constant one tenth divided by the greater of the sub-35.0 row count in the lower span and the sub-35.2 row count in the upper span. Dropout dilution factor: 0.0053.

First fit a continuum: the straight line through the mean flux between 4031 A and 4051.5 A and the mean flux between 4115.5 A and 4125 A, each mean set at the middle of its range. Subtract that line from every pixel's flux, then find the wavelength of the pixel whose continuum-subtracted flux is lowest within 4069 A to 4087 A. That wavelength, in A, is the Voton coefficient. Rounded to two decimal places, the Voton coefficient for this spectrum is 4081.01 A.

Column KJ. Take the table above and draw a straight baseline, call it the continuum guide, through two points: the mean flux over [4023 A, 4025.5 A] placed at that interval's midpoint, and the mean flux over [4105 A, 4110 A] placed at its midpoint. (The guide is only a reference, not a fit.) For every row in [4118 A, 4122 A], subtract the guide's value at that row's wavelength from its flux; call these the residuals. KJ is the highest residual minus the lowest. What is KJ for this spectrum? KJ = 5.2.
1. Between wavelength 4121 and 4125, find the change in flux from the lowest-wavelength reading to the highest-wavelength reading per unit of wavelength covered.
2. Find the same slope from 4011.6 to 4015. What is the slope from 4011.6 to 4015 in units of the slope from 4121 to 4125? 2.0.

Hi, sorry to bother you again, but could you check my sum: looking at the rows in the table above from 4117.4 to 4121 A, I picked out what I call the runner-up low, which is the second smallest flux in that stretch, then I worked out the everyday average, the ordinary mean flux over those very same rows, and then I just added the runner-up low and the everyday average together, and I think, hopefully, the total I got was 70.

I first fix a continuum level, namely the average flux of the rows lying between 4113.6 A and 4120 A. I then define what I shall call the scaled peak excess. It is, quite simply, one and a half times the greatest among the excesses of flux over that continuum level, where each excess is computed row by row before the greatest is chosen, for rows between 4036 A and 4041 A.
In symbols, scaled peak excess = 10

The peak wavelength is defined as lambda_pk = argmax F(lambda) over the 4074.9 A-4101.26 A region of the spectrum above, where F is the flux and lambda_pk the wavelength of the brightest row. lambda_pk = 4089.48 A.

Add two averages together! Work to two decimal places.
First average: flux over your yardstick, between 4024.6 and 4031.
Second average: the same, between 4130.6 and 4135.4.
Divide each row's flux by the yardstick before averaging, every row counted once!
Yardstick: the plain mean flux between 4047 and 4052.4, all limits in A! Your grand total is 2.17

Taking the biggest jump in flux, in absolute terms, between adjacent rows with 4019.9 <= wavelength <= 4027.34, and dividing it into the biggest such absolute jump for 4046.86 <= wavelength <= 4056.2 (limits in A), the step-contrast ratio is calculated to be 2.2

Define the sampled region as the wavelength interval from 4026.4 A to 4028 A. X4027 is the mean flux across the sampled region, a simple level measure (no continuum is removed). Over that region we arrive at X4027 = 32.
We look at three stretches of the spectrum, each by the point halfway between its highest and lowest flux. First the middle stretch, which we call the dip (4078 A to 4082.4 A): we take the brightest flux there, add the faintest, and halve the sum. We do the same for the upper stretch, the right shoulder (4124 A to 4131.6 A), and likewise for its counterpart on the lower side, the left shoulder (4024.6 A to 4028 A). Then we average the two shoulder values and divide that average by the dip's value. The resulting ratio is 1.06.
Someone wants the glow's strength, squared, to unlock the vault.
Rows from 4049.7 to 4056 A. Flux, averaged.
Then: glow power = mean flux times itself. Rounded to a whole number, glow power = 1005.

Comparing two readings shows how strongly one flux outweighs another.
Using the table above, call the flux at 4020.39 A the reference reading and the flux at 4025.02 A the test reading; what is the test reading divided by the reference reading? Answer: 1.08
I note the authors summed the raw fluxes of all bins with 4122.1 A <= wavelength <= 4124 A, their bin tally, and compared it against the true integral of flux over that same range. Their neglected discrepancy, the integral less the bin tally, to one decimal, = -4.2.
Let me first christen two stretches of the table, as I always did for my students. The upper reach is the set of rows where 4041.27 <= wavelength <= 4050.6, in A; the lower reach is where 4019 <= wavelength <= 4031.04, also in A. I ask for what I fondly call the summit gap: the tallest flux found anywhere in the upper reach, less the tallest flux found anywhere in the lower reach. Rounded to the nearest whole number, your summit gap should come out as 6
